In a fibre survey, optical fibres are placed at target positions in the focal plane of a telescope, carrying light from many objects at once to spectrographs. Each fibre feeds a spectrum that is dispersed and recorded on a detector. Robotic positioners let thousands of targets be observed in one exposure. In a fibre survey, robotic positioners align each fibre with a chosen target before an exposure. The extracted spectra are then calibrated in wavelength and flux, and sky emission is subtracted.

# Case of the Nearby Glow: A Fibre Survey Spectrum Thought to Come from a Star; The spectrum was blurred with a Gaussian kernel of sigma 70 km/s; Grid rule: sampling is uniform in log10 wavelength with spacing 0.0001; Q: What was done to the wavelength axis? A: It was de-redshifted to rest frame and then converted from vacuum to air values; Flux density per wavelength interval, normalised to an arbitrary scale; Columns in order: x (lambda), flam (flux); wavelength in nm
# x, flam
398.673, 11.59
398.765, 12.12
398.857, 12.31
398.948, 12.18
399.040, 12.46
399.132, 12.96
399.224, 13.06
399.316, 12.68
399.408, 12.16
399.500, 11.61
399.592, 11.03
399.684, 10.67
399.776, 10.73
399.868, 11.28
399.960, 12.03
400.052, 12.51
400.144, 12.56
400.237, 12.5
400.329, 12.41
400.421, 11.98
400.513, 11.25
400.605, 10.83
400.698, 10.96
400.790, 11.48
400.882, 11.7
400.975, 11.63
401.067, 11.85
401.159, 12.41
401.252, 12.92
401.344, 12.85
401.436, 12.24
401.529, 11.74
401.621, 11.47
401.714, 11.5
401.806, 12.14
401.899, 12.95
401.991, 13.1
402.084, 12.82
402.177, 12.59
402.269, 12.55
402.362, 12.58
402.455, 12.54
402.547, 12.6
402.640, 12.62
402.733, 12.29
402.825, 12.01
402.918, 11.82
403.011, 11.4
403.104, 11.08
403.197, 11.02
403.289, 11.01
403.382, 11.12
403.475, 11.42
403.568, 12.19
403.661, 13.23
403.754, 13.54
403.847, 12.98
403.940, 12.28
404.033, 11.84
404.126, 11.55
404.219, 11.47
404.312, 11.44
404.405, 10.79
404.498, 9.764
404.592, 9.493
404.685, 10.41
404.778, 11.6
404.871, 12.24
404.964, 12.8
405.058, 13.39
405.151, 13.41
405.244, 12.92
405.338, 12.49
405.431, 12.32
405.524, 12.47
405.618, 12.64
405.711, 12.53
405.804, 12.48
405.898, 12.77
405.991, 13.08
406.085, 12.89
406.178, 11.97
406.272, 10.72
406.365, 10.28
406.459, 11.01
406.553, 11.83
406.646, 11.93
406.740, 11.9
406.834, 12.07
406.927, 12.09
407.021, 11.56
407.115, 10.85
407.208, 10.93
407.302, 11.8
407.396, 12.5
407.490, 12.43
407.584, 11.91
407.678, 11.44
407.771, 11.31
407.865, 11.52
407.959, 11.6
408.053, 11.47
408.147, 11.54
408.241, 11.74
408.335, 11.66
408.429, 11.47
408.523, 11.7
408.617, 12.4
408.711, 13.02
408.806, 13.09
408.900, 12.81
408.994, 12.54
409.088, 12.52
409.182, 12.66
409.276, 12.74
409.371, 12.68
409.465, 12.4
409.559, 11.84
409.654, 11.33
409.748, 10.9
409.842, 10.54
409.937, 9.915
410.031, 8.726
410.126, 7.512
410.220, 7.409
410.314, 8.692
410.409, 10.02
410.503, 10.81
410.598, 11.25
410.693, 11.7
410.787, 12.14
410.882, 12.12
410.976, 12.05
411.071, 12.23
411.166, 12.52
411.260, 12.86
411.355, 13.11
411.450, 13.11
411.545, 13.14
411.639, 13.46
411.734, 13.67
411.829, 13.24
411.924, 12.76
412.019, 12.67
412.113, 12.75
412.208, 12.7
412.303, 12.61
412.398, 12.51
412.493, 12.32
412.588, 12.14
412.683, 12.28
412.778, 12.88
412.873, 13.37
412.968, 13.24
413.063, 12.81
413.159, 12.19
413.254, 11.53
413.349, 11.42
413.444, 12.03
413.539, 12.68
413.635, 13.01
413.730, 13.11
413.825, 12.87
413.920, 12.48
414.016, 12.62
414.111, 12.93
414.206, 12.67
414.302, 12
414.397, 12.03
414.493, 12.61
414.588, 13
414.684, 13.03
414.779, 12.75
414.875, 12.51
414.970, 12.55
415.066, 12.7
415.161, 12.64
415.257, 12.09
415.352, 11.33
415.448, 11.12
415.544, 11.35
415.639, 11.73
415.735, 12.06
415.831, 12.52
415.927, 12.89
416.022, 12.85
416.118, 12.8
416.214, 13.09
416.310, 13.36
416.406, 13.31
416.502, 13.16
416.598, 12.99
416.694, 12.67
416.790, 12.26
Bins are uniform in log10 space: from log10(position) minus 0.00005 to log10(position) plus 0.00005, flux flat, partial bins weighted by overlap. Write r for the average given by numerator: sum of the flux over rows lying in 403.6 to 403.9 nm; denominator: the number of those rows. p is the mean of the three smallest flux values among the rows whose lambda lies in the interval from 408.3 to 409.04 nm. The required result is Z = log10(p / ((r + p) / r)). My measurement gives 0.792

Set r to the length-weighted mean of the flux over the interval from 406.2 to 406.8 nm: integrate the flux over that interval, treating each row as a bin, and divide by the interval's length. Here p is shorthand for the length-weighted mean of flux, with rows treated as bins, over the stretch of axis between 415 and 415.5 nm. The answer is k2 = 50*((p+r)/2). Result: 582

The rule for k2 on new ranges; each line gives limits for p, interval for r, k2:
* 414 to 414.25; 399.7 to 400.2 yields 614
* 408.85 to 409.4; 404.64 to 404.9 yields 601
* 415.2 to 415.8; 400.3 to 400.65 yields 581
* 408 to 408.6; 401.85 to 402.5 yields 609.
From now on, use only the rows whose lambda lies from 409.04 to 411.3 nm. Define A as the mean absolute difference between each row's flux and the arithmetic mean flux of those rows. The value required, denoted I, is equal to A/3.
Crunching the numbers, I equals 0.44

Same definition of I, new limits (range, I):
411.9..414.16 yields 0.12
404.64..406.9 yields 0.22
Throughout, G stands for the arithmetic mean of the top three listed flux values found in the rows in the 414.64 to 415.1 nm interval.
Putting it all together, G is 12.8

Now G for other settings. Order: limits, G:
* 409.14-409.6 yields 12.7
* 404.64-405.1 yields 12.8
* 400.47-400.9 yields 11.5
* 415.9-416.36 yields 13.1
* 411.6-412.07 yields 13.5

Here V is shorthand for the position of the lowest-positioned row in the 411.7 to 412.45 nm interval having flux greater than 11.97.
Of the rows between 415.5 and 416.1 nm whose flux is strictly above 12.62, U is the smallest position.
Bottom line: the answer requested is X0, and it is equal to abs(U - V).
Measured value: 4.19 nm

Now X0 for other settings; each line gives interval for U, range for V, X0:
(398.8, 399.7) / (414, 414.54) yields 14.88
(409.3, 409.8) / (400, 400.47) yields 9.32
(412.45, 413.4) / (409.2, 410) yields 3.50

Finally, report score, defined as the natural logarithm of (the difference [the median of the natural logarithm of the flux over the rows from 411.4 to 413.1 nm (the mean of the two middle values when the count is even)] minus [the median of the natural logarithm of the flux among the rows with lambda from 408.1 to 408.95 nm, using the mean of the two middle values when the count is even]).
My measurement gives -2.5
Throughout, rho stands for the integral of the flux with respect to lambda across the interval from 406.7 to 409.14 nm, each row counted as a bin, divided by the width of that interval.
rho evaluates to 11.9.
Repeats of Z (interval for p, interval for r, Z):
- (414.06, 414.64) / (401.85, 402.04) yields 0.800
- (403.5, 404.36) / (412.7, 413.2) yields 0.784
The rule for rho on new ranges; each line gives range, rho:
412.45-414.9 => 12.6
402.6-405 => 11.7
